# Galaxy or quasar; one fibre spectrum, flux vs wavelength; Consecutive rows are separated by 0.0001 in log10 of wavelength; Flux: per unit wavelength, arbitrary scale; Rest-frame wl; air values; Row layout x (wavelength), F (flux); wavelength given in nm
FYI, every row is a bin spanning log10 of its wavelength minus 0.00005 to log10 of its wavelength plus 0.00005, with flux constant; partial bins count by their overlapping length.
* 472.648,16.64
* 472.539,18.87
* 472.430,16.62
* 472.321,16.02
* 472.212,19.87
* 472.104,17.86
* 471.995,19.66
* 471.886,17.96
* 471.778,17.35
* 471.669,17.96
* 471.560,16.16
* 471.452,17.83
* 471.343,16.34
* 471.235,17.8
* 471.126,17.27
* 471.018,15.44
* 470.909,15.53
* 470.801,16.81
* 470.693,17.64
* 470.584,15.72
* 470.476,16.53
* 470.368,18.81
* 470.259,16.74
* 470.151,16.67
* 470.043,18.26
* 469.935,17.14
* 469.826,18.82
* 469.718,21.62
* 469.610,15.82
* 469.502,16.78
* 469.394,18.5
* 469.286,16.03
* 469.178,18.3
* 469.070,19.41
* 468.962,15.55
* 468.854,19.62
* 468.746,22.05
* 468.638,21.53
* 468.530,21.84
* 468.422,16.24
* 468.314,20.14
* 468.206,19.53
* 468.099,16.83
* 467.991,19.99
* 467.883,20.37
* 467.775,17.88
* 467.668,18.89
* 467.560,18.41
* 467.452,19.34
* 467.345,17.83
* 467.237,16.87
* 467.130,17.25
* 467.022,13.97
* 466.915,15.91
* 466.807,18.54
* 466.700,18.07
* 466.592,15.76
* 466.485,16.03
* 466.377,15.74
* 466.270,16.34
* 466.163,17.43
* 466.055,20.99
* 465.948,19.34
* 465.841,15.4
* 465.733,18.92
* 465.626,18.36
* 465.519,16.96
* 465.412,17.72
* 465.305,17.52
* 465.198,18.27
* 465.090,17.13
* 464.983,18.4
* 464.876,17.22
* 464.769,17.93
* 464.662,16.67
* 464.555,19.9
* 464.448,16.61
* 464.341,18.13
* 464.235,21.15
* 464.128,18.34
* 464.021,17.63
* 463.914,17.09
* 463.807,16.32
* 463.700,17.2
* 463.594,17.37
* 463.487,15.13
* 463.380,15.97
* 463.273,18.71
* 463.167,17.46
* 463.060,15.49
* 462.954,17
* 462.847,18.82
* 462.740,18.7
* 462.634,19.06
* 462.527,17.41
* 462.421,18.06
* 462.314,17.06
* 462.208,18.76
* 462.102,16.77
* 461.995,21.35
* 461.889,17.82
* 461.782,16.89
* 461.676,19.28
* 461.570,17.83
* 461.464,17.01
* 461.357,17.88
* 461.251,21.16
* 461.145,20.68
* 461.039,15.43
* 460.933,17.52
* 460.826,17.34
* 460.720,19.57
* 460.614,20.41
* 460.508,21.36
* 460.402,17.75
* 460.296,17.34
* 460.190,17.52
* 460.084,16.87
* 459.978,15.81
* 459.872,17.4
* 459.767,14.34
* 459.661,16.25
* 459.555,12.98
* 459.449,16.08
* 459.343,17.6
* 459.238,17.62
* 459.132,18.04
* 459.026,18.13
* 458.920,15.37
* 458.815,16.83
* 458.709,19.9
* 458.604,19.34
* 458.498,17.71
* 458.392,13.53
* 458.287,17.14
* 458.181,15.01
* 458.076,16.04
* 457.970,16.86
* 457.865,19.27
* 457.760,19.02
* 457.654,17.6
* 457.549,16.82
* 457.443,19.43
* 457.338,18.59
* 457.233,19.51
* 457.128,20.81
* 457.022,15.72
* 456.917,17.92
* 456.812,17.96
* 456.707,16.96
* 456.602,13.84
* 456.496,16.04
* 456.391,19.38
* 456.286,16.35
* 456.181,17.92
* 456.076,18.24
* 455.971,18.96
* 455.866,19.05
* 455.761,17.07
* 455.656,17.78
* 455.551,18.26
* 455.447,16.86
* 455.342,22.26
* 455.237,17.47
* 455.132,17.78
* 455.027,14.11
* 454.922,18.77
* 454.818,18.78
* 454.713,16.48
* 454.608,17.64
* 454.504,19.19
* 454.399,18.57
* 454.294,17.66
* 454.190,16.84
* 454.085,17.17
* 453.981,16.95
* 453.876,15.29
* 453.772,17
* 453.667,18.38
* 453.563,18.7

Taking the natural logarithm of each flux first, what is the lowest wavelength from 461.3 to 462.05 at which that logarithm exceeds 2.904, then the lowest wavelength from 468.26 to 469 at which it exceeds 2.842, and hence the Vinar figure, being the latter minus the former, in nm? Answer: 6.64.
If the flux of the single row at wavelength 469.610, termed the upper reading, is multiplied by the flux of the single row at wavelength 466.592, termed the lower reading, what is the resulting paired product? 249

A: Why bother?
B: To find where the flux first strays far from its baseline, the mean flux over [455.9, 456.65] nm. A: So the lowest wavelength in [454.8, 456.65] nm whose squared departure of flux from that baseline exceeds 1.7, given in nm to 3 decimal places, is 454.818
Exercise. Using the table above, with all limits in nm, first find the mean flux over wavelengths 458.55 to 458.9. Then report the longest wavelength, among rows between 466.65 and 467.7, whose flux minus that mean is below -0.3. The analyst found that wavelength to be 467.345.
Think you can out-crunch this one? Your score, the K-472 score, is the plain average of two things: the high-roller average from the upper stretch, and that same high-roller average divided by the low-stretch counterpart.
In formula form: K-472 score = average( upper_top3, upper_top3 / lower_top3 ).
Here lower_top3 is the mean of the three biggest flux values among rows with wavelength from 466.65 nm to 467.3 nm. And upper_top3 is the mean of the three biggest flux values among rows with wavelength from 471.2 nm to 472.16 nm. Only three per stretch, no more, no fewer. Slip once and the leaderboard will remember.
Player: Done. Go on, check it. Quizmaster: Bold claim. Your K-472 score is 9.8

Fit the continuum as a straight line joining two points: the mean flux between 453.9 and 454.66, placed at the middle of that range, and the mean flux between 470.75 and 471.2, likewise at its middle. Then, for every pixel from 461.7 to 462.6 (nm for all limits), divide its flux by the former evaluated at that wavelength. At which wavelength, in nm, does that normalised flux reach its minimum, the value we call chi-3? 462.102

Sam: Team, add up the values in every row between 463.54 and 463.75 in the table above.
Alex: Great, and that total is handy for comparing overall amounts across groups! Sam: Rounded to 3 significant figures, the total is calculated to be 34.6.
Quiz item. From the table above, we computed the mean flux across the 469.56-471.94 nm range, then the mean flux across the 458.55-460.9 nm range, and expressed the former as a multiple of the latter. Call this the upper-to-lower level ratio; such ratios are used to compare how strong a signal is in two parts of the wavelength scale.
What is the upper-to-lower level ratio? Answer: 0.991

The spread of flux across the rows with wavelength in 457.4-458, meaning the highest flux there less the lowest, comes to 2.6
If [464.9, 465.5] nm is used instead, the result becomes 1.3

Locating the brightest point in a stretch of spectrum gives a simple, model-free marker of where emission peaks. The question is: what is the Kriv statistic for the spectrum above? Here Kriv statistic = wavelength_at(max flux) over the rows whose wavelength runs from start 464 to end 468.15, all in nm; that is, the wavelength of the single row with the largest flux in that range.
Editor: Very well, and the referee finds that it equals 464.235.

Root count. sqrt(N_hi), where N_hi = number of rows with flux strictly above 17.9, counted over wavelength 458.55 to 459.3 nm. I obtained 2.0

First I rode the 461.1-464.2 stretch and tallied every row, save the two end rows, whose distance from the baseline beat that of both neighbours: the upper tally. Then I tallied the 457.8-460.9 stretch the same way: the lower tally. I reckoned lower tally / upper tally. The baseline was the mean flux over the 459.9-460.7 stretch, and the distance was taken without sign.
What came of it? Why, 1.00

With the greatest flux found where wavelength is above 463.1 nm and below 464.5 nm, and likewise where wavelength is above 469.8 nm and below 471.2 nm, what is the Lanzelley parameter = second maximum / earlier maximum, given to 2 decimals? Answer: 0.89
